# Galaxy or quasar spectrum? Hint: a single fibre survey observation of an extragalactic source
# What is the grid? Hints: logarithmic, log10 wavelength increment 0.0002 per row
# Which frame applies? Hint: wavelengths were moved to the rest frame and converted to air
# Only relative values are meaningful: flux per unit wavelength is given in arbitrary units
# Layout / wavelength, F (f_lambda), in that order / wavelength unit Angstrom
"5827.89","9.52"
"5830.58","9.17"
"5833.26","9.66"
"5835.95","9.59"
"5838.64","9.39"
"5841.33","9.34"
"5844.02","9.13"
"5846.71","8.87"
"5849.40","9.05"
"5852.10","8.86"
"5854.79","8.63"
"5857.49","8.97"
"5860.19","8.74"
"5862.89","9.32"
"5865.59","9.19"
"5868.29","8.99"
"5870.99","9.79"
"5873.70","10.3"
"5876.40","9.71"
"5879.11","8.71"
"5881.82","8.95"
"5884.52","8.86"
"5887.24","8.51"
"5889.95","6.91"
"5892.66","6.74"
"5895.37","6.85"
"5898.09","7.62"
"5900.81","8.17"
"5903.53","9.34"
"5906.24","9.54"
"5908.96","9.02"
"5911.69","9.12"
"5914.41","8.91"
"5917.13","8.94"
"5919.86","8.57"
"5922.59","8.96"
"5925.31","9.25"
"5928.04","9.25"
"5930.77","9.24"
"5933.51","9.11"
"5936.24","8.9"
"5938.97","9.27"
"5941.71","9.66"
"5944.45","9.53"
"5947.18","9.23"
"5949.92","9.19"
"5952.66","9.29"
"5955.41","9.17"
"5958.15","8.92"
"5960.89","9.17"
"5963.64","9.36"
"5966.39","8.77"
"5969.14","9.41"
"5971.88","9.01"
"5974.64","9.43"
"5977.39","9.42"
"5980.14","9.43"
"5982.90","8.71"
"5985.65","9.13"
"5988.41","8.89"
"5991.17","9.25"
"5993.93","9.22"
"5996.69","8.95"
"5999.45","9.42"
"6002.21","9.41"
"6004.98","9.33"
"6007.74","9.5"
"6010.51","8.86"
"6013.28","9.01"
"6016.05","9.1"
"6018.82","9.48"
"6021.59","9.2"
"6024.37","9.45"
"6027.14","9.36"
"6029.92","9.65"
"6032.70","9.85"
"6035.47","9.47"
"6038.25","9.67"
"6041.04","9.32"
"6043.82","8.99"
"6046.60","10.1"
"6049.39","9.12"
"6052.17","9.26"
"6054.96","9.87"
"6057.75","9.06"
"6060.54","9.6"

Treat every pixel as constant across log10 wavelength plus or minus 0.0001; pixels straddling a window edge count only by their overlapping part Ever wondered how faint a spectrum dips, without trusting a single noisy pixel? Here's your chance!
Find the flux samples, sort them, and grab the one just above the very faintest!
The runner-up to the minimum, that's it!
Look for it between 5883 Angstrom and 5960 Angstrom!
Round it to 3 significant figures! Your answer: 6.85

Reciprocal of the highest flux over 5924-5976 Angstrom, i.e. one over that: 0.1035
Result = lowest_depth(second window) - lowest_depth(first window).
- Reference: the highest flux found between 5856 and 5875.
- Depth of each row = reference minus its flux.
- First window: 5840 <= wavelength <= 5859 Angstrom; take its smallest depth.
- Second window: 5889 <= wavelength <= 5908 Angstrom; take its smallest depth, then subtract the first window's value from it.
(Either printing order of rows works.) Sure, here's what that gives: -0.20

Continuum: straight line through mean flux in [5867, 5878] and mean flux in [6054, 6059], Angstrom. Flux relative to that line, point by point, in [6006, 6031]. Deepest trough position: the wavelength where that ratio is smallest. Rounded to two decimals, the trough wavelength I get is 6010.51 Angstrom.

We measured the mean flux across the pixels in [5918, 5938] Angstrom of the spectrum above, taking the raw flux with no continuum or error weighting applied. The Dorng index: 9.0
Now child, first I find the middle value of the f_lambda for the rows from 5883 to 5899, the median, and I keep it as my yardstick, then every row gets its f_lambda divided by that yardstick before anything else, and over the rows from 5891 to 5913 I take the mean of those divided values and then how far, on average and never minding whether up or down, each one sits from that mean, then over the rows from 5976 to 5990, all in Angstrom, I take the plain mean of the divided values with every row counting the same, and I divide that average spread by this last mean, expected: 0.105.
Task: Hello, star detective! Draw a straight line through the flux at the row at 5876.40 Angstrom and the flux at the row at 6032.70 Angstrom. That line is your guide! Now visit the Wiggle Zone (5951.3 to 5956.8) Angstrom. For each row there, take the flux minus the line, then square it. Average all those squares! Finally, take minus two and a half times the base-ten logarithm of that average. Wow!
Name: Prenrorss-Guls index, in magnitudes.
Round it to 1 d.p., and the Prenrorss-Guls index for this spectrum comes 1.3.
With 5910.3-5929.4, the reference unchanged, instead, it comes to 0.5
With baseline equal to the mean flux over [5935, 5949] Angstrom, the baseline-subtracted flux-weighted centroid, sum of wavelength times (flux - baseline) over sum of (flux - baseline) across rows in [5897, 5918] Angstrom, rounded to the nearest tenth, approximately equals 5903.5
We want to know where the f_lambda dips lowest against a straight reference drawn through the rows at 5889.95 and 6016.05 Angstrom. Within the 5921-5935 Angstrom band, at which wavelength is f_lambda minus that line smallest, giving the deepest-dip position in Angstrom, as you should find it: 5933.51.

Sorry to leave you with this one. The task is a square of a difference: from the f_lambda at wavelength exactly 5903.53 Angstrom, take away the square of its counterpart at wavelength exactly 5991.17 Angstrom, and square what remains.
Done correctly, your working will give 5810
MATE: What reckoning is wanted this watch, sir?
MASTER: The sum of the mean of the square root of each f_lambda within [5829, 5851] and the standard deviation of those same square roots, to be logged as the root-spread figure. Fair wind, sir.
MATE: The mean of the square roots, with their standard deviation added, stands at 3.09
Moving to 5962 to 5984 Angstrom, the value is 3.08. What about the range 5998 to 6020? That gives 3.08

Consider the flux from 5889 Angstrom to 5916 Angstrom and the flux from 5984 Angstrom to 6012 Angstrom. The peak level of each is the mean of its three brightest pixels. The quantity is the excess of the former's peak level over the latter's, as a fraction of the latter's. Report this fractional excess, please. -0.01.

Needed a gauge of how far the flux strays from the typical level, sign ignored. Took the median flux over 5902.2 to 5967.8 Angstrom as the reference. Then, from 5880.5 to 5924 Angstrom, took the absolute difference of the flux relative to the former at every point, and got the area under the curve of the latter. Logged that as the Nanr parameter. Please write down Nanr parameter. 35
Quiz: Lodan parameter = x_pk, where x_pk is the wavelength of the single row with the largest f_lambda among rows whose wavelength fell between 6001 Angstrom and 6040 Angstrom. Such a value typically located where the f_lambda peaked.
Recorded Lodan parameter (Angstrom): 6032.70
